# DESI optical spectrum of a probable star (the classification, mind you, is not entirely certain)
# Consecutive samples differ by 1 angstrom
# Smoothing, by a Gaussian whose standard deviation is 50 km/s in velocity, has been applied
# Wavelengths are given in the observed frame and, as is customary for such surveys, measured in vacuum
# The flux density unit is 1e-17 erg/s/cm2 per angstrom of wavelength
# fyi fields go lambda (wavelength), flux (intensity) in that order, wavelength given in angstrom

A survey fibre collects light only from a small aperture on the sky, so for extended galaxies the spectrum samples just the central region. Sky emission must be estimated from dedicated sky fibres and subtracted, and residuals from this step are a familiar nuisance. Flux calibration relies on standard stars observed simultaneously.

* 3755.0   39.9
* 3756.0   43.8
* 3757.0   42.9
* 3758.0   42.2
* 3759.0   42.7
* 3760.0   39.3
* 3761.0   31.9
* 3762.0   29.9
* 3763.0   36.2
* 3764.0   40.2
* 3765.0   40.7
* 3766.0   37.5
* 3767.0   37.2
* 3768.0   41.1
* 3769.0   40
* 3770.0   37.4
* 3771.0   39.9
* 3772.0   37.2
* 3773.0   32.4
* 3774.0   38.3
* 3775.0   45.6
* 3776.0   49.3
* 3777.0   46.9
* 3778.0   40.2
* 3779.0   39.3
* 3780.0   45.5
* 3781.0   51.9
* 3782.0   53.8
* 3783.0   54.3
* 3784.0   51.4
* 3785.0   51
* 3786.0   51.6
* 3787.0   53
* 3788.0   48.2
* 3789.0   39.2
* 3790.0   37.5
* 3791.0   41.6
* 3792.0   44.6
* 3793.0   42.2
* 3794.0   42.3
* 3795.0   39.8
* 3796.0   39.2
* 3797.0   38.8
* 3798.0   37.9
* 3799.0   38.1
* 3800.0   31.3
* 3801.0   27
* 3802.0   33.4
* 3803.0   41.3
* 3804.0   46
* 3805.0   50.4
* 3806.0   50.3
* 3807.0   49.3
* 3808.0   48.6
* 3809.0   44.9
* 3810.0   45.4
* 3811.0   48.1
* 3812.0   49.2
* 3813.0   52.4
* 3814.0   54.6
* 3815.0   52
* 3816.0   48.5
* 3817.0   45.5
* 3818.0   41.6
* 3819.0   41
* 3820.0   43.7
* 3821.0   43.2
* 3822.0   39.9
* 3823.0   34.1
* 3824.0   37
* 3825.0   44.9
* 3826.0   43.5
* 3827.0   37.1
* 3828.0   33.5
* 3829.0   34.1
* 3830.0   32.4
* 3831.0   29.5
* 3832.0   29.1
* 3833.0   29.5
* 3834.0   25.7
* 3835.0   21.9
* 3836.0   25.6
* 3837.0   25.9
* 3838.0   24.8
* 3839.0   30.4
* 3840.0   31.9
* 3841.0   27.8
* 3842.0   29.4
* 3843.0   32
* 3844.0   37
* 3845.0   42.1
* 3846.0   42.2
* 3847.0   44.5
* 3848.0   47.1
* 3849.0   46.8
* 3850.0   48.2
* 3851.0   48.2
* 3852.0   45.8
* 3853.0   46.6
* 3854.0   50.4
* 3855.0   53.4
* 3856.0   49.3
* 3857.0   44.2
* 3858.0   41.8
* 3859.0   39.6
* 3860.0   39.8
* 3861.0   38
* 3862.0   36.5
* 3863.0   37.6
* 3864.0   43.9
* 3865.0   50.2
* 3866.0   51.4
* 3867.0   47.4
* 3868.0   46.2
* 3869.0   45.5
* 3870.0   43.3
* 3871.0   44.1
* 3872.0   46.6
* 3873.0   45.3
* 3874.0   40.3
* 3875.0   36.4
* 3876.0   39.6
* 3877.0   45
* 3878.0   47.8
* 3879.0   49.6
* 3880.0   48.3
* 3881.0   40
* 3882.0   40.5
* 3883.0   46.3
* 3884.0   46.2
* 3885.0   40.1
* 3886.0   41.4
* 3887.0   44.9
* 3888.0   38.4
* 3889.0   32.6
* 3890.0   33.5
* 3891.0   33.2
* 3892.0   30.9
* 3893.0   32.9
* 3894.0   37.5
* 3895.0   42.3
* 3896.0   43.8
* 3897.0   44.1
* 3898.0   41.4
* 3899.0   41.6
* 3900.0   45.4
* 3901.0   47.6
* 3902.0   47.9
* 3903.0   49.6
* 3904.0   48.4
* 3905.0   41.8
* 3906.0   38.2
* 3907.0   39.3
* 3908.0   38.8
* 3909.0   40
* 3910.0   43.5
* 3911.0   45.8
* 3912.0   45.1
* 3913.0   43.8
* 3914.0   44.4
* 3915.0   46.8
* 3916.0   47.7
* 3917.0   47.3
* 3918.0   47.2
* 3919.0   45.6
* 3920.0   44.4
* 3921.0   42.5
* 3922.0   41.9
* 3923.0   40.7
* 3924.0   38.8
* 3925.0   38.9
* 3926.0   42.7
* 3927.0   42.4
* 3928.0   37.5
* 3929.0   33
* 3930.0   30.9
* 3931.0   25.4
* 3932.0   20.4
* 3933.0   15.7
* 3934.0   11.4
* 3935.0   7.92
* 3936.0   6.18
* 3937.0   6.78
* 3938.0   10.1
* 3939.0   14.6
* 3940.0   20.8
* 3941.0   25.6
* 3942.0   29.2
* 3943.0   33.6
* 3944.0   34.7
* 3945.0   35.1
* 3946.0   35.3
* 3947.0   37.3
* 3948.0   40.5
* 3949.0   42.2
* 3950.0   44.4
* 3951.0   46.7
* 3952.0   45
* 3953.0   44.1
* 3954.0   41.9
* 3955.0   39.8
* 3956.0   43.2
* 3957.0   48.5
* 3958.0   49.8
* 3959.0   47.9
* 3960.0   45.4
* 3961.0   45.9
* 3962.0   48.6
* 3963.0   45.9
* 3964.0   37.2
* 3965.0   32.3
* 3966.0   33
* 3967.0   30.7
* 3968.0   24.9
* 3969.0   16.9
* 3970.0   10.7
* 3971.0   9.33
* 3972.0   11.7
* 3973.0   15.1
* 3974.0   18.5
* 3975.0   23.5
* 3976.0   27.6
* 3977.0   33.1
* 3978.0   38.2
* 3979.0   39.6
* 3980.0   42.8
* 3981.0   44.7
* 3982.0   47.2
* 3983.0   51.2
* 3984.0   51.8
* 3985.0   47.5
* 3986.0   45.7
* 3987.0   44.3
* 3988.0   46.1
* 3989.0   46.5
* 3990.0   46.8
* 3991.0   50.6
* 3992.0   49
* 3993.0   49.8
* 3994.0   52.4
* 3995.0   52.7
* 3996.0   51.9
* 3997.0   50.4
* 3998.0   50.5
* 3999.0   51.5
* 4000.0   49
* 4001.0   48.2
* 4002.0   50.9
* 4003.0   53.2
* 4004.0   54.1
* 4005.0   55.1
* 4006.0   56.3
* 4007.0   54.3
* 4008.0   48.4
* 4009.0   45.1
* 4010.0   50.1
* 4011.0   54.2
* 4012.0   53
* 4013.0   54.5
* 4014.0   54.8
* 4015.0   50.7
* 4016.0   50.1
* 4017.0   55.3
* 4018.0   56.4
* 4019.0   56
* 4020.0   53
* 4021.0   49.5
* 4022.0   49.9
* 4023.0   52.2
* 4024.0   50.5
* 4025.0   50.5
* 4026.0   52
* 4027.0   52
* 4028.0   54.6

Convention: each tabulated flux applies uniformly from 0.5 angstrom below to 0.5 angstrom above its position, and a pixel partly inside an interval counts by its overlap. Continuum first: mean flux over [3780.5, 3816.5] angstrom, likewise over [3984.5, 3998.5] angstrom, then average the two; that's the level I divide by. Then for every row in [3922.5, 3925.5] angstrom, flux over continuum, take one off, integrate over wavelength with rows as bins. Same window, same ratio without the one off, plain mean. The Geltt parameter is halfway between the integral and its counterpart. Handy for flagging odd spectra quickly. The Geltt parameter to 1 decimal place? 0.2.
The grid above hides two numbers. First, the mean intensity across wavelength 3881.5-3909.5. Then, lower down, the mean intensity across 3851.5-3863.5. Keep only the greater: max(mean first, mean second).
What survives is 43.6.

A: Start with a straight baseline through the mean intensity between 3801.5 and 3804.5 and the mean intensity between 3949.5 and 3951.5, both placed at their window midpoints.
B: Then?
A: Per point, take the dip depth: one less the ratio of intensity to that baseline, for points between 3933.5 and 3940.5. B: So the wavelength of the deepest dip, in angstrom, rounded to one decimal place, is 3936.0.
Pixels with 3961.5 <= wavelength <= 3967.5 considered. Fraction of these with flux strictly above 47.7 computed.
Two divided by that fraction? 12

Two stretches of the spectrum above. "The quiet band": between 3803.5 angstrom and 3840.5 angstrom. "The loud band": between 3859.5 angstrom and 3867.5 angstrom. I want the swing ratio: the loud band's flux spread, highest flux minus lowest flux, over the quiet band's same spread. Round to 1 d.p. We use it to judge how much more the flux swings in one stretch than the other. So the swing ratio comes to 0.5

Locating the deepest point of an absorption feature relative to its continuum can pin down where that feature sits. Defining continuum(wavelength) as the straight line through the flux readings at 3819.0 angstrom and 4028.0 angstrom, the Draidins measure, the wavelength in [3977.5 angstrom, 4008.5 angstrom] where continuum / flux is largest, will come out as 3978.0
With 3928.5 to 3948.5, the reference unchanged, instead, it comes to 3936.0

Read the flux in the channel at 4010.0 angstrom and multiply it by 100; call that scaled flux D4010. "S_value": 5010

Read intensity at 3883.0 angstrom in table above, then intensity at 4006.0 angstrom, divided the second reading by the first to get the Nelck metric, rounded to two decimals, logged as 1.22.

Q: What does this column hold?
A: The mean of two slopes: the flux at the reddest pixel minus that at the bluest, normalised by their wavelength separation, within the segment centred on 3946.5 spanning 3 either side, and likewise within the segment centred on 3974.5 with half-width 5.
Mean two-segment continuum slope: 2.4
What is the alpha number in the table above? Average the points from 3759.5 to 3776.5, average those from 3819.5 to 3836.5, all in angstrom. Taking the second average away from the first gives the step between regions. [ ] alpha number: 4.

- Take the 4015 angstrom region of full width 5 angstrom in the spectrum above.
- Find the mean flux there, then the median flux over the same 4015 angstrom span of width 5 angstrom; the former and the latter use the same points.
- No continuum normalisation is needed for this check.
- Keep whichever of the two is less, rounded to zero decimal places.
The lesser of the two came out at 53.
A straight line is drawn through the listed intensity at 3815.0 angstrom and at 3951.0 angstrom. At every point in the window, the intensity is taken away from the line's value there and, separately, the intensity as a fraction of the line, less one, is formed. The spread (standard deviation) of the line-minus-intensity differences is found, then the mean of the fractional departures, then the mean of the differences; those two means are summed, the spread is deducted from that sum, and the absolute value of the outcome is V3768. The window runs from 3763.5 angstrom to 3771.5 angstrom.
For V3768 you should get 13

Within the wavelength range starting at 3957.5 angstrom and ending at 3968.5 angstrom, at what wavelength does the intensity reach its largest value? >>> 3958.0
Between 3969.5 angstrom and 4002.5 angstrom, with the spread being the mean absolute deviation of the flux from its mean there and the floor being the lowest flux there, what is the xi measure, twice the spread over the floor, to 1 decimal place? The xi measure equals 2.4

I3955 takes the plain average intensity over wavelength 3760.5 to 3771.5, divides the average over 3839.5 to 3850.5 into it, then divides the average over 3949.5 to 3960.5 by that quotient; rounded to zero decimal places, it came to 47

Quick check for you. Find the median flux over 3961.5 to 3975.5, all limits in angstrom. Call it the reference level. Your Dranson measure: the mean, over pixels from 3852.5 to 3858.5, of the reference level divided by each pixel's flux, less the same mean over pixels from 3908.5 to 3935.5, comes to -0.29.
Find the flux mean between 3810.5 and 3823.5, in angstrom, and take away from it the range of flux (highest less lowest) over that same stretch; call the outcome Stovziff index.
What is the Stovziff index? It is 25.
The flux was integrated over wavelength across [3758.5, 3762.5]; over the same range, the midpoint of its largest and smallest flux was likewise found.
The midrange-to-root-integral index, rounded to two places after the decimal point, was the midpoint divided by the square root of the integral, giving 3.03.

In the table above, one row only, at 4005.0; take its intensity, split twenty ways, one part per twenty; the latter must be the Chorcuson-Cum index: 2.8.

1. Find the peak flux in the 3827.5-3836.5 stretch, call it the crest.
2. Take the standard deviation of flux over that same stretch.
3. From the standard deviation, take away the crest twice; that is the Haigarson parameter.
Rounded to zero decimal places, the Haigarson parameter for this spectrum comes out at -64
